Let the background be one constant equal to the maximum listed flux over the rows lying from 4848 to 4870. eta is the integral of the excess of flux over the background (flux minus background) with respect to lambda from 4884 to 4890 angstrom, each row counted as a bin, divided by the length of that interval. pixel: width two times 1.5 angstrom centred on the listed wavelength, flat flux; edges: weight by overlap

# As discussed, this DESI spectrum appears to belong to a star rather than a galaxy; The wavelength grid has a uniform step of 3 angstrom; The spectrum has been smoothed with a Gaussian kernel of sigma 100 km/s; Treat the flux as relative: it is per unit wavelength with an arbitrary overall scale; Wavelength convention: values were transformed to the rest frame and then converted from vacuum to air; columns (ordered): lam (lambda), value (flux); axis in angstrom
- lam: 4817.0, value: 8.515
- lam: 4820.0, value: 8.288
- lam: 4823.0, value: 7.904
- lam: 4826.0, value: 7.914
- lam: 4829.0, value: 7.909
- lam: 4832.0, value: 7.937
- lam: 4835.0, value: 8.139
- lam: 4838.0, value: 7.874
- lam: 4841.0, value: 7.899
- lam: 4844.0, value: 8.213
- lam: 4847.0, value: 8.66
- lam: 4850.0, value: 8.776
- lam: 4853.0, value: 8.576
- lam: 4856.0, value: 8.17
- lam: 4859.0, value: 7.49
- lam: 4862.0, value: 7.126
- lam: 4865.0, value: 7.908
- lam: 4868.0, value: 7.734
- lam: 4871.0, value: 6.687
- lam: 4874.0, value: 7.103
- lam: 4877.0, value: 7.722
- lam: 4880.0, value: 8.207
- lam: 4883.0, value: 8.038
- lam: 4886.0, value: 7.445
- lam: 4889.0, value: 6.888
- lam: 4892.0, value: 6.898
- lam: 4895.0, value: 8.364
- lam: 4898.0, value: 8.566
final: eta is -1.5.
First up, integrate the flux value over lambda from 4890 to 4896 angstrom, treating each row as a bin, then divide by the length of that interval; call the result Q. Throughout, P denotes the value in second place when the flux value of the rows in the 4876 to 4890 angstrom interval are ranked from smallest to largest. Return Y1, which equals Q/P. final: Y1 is 1.01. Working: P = 7.445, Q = 7.5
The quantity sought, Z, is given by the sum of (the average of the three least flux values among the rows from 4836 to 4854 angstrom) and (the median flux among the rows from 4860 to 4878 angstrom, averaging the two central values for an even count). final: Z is 15.42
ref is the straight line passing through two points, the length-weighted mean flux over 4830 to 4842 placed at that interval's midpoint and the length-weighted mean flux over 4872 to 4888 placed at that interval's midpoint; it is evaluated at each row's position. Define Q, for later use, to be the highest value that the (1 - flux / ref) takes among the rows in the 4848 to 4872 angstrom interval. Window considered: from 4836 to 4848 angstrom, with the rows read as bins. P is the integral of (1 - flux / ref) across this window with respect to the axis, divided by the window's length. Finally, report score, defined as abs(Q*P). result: 0.0037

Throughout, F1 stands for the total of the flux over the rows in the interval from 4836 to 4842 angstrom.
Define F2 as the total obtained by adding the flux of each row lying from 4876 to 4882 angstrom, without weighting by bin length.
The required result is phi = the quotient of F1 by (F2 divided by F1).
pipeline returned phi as 15.6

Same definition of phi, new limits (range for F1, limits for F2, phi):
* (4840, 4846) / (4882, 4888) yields 16.8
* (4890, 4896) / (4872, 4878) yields 15.7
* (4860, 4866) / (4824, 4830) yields 14.3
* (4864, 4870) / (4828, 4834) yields 15.4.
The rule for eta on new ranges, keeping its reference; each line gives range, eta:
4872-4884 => -1.1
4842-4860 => -0.5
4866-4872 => -1.5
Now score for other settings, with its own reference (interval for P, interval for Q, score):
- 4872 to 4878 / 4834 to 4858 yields 0.0004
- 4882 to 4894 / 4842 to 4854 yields 0.0013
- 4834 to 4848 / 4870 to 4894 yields 0.0036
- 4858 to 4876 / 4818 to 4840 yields 0.0010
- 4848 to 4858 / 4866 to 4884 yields 0.0106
